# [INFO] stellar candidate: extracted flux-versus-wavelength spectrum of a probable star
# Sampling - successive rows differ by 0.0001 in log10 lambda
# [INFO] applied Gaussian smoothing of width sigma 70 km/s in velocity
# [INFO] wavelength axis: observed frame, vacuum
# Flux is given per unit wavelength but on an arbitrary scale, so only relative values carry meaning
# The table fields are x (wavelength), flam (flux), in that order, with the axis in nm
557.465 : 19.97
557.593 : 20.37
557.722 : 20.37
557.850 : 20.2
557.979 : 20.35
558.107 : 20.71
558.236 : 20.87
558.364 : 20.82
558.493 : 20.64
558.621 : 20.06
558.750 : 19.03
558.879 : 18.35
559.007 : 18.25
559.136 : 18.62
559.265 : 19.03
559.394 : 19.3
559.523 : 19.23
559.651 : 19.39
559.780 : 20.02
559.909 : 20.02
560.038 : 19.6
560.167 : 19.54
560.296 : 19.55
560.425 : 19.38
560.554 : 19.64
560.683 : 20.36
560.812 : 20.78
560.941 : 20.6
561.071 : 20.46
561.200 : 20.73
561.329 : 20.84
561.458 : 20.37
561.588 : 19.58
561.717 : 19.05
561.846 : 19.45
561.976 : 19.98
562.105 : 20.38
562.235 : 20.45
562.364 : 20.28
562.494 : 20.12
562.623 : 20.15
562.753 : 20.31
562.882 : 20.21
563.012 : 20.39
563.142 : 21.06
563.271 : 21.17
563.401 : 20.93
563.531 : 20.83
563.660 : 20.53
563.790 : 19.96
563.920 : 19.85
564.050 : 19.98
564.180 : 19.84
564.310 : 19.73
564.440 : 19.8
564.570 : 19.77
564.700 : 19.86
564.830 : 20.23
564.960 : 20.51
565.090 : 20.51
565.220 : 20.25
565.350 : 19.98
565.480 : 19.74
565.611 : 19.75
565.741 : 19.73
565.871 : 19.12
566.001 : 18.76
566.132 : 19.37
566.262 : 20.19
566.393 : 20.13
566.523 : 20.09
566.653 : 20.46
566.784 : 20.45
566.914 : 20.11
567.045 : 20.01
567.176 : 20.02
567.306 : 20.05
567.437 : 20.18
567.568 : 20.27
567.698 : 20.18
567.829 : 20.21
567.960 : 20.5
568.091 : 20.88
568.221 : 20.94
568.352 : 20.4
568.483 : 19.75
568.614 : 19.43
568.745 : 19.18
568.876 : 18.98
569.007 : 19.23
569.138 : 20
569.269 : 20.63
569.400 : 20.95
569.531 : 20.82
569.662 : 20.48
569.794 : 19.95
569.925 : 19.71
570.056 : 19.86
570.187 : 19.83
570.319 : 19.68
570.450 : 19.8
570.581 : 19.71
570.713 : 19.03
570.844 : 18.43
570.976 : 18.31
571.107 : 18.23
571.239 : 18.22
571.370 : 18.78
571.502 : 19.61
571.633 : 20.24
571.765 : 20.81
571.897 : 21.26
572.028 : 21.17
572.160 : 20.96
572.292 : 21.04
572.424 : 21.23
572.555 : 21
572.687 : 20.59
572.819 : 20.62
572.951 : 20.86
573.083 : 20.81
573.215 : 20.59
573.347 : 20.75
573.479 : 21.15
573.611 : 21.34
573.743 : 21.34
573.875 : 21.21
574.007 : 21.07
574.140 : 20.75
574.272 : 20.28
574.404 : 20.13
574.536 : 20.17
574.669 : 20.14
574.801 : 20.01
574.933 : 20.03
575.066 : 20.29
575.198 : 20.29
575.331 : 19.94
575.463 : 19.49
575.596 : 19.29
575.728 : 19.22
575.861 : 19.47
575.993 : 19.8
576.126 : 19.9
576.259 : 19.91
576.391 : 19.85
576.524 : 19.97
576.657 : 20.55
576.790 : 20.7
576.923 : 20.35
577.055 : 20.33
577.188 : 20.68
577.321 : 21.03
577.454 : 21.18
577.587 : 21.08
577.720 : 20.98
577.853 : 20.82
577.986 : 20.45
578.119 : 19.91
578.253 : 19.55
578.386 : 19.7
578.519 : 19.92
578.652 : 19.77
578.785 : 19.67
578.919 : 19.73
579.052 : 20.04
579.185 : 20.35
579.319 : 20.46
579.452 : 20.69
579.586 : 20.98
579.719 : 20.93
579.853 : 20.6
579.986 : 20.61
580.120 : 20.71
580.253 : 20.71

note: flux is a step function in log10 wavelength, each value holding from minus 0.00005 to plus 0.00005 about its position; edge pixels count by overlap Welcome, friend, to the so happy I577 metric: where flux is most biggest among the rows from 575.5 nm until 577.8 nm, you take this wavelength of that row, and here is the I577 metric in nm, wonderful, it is 577.454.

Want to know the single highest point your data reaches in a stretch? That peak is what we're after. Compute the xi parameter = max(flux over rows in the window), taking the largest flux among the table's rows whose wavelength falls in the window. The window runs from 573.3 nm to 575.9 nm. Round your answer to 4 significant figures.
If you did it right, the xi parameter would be 21.34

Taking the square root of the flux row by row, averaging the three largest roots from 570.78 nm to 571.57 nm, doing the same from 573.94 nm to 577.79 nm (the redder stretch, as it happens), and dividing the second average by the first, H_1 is 1.06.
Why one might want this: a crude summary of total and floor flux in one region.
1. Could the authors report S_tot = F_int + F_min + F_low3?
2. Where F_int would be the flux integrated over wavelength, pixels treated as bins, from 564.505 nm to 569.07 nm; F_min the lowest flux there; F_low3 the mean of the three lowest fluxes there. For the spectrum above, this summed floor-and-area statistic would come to 129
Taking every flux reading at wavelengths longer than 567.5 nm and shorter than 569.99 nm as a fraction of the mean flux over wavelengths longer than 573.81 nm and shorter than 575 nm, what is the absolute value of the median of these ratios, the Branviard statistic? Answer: 0.990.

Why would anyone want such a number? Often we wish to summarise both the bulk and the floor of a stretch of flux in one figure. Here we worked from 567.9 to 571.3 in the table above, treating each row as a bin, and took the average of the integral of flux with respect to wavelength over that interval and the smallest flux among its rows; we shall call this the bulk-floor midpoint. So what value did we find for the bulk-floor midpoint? 43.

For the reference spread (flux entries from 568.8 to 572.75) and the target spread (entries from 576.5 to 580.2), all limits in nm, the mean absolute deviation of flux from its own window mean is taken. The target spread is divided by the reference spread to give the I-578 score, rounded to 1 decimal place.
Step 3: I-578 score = 0.5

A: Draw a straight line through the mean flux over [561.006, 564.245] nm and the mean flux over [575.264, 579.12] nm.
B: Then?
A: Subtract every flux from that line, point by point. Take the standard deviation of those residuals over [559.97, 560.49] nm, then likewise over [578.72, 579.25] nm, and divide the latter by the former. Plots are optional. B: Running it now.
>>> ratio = 3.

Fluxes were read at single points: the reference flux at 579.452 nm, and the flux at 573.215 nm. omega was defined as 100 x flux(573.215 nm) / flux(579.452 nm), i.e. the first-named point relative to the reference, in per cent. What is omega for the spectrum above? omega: 99.5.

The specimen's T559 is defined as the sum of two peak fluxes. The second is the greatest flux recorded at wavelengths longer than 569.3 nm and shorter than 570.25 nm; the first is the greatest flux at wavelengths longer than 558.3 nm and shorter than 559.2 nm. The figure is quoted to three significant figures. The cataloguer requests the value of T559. 41.8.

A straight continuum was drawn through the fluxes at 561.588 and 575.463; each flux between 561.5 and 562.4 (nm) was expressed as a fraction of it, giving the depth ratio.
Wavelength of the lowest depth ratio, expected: 561.717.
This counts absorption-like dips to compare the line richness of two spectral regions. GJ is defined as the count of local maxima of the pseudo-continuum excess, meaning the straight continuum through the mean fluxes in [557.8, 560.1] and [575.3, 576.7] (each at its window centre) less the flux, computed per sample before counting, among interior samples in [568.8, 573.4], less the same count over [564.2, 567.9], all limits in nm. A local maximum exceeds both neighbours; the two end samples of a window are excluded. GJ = 0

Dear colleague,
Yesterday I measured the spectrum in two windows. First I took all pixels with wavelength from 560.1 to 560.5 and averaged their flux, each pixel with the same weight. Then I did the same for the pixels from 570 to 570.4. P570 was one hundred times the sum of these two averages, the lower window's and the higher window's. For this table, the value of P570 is 3928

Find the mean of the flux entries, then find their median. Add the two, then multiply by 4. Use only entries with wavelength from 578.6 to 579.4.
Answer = 160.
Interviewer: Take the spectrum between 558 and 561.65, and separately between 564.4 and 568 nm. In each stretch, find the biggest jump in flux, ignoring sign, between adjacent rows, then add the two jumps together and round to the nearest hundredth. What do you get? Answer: 1.85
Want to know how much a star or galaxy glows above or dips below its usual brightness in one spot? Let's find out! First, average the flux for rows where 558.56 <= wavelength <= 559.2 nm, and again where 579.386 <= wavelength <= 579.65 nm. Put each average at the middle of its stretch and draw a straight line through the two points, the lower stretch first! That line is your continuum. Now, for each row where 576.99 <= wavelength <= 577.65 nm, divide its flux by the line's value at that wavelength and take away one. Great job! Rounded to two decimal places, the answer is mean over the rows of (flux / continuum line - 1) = 0.01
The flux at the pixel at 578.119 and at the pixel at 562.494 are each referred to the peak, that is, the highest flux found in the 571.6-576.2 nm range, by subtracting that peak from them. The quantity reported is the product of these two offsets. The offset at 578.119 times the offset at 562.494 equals 1.7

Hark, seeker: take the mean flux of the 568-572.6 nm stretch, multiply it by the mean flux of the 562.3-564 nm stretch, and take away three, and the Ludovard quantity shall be 405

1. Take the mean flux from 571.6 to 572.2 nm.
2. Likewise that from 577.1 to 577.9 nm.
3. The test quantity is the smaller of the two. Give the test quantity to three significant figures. 20.9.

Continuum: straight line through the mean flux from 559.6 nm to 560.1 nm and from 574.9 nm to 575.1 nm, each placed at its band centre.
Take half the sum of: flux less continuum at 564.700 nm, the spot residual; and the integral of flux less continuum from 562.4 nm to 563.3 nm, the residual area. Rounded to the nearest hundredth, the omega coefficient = 0.28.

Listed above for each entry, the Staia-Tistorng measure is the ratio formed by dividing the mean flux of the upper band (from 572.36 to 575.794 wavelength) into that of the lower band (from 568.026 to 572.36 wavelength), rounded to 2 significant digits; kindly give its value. 0.97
